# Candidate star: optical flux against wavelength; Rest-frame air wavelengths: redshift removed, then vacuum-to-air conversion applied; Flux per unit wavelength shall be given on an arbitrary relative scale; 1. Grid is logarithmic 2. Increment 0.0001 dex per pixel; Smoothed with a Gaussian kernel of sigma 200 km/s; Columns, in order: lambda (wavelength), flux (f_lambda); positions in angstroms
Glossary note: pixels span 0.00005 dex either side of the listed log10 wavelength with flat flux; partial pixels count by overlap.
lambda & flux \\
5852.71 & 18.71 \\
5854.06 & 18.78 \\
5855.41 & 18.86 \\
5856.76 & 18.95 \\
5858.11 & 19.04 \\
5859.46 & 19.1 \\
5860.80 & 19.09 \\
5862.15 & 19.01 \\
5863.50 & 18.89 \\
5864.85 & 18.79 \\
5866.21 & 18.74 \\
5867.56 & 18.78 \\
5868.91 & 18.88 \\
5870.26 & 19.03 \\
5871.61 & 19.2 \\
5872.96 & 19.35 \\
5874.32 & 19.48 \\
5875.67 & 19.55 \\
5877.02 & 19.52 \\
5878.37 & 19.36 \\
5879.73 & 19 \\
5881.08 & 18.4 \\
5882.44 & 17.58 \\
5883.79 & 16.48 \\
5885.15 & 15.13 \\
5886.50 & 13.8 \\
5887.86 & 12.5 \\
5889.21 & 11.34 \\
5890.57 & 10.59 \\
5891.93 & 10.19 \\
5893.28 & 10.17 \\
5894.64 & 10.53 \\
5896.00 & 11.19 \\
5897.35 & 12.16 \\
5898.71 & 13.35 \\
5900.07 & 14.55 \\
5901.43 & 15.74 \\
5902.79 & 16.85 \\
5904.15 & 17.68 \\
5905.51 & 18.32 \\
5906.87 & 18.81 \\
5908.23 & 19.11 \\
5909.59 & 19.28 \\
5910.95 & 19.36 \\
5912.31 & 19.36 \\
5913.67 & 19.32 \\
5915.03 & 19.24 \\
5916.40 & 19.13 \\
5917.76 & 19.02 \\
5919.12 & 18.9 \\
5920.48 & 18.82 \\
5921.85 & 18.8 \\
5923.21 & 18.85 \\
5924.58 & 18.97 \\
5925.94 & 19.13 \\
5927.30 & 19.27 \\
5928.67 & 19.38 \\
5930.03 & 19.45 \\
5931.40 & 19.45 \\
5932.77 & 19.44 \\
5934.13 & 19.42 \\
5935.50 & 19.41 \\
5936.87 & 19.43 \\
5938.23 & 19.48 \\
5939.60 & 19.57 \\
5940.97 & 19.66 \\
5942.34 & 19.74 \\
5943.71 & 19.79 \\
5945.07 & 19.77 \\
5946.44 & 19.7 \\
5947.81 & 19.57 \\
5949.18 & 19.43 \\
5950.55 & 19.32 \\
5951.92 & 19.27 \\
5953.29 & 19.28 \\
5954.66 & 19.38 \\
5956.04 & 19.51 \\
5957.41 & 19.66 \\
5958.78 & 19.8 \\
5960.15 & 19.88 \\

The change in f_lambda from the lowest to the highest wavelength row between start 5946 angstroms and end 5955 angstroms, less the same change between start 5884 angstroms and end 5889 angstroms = 2.3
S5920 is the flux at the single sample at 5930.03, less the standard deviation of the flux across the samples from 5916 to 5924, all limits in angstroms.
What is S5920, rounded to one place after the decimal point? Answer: 19.3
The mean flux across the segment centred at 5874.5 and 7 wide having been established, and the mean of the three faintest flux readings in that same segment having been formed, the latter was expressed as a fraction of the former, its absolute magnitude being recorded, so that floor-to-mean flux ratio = 0.996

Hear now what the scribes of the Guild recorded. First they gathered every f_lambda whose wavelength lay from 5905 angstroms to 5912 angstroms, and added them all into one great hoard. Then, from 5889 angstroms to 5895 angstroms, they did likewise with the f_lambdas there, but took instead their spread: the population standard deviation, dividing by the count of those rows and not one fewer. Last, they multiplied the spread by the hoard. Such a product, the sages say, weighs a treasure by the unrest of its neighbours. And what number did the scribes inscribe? 40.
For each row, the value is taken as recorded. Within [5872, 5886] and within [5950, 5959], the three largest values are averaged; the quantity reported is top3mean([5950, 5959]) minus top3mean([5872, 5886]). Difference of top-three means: 0.1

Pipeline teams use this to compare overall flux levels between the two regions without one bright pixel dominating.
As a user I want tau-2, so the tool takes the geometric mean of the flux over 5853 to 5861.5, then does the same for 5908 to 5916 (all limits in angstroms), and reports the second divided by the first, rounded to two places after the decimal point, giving 1.02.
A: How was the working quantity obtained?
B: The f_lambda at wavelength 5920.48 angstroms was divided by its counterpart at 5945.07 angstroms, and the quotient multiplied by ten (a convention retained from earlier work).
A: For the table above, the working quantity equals 9.5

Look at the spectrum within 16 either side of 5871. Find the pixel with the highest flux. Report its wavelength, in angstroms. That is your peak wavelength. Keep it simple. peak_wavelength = 5875.67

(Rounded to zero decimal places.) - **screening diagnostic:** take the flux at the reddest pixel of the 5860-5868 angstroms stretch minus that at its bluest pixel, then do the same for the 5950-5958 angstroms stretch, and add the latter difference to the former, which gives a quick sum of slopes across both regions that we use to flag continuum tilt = 0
